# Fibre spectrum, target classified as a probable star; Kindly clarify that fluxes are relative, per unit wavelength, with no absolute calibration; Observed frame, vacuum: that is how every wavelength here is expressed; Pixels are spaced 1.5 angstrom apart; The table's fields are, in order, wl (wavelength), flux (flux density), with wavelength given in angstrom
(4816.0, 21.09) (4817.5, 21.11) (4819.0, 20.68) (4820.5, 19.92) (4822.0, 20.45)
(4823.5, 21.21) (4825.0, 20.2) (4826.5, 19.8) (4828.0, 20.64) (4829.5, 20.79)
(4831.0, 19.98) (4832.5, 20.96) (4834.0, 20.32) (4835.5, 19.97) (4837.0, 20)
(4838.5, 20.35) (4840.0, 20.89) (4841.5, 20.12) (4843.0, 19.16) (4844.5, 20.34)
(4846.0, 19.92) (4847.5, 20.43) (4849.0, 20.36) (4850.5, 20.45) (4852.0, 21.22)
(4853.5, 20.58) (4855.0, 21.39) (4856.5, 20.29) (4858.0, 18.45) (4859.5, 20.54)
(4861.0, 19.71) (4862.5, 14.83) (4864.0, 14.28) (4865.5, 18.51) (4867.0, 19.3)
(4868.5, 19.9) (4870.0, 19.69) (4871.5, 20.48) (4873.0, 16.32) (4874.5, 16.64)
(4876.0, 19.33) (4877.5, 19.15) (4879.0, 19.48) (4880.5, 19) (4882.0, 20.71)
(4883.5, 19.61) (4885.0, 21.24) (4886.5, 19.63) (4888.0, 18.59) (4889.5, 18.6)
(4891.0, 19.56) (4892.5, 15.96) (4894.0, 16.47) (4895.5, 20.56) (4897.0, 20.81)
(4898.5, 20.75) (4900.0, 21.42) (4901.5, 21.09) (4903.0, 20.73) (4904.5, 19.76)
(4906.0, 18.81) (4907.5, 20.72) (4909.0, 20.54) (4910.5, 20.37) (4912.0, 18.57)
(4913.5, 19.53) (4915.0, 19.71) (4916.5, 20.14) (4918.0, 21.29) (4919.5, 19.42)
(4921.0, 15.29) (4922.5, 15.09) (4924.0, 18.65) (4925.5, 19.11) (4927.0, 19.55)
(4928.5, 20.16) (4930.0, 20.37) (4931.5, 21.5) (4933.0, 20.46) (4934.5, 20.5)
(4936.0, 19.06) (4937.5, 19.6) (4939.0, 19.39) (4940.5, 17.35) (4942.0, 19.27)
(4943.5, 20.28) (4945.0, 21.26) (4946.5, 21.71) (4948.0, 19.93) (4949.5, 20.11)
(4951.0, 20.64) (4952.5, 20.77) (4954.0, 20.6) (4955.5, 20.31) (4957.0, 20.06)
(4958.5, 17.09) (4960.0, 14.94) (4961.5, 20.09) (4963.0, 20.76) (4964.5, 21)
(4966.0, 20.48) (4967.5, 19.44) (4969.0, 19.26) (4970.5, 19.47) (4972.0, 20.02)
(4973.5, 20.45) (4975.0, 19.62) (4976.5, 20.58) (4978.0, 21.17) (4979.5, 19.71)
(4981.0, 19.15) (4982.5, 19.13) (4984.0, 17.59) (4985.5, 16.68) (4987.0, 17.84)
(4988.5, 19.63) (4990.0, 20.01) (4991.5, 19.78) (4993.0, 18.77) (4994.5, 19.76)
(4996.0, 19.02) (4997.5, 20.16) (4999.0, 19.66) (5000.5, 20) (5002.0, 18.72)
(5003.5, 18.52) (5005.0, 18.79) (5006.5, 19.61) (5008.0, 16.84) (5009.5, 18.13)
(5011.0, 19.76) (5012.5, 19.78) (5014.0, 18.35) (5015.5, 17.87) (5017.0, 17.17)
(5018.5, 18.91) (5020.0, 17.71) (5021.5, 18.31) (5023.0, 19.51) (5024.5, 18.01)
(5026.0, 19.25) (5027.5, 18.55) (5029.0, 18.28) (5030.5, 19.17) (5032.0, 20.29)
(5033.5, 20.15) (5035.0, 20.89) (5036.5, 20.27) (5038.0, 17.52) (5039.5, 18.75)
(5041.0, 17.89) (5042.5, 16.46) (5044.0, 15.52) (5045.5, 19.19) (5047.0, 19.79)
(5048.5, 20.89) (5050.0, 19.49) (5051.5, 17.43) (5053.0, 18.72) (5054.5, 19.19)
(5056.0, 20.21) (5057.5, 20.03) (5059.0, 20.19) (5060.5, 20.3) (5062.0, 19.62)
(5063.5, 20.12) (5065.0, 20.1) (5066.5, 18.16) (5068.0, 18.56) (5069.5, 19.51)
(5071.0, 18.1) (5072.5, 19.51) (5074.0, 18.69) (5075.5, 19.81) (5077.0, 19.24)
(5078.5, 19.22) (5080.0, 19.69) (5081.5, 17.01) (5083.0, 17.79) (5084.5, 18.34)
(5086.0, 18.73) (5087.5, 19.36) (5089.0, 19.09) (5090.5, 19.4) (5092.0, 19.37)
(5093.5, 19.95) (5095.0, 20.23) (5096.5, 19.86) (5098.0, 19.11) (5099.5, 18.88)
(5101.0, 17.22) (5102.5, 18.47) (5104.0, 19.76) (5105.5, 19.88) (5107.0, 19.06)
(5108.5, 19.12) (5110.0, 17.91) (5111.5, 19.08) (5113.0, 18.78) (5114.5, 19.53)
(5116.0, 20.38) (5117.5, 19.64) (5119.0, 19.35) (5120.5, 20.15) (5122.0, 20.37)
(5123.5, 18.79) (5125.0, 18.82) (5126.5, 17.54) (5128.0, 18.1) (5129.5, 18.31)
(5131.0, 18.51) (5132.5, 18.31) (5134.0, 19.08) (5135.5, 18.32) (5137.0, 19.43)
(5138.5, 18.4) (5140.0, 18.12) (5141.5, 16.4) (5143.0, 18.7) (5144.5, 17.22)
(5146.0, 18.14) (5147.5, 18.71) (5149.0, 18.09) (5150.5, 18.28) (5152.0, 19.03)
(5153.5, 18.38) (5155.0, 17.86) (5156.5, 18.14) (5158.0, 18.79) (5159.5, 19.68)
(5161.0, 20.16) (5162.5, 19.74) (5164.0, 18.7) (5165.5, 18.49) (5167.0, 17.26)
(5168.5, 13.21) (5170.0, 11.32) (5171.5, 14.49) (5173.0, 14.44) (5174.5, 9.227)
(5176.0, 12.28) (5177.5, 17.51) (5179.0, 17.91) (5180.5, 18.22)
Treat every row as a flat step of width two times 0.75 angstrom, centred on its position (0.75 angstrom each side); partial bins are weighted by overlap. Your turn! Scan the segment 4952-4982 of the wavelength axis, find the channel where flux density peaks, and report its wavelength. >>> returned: 4978.0 angstrom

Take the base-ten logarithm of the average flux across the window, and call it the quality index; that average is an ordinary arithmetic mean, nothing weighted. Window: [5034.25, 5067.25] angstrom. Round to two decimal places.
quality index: 1.28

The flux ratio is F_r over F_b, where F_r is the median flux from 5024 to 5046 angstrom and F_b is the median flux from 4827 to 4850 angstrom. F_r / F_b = 0.92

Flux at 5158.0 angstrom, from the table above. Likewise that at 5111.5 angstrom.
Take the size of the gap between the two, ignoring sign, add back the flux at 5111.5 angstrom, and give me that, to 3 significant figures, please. 19.4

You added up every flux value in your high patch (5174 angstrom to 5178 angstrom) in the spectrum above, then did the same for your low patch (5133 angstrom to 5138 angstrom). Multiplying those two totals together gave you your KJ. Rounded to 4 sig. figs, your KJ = 2217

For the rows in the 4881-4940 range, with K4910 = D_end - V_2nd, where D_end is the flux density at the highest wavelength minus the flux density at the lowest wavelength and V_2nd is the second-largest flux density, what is -22.7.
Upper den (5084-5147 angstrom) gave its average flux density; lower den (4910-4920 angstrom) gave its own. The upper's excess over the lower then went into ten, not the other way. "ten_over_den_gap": -10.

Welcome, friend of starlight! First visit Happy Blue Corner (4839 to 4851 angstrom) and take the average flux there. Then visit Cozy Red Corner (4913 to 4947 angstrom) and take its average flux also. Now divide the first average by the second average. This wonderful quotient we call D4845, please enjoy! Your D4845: 1.04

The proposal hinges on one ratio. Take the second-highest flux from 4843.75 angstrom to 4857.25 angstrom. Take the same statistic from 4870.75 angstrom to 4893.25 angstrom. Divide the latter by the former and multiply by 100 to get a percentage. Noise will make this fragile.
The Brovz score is 97.6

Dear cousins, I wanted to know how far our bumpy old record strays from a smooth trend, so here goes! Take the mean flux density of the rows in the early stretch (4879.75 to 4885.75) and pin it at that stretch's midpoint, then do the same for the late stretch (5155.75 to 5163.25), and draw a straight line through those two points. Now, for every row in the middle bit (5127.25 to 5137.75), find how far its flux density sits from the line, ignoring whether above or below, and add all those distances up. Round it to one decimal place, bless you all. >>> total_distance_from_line 5.7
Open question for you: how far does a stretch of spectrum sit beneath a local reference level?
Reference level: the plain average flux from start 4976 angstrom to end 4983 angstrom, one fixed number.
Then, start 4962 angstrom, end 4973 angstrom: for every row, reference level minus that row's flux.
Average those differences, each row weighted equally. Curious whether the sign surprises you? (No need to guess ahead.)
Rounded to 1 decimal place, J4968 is -0.1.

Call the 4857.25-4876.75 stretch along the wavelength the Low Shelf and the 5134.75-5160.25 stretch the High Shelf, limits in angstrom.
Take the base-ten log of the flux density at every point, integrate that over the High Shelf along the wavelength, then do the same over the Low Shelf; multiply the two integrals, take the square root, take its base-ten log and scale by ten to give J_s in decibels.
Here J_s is 14.5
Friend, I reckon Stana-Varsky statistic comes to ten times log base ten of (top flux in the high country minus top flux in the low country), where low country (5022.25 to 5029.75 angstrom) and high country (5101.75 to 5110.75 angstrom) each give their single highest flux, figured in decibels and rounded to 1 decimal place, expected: -4.3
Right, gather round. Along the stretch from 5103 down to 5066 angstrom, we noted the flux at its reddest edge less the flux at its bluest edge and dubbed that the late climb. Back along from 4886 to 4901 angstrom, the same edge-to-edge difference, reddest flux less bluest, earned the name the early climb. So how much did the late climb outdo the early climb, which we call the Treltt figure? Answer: -1.5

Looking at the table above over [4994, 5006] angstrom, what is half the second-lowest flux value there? 9.36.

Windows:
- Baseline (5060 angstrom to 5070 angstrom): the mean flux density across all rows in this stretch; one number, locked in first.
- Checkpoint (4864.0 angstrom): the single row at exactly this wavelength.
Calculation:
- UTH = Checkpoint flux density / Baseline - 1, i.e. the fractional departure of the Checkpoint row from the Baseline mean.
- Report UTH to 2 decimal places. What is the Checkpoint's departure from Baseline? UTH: -0.27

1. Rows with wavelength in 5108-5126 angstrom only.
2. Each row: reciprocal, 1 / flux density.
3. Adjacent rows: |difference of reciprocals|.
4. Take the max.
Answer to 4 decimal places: 0.0041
